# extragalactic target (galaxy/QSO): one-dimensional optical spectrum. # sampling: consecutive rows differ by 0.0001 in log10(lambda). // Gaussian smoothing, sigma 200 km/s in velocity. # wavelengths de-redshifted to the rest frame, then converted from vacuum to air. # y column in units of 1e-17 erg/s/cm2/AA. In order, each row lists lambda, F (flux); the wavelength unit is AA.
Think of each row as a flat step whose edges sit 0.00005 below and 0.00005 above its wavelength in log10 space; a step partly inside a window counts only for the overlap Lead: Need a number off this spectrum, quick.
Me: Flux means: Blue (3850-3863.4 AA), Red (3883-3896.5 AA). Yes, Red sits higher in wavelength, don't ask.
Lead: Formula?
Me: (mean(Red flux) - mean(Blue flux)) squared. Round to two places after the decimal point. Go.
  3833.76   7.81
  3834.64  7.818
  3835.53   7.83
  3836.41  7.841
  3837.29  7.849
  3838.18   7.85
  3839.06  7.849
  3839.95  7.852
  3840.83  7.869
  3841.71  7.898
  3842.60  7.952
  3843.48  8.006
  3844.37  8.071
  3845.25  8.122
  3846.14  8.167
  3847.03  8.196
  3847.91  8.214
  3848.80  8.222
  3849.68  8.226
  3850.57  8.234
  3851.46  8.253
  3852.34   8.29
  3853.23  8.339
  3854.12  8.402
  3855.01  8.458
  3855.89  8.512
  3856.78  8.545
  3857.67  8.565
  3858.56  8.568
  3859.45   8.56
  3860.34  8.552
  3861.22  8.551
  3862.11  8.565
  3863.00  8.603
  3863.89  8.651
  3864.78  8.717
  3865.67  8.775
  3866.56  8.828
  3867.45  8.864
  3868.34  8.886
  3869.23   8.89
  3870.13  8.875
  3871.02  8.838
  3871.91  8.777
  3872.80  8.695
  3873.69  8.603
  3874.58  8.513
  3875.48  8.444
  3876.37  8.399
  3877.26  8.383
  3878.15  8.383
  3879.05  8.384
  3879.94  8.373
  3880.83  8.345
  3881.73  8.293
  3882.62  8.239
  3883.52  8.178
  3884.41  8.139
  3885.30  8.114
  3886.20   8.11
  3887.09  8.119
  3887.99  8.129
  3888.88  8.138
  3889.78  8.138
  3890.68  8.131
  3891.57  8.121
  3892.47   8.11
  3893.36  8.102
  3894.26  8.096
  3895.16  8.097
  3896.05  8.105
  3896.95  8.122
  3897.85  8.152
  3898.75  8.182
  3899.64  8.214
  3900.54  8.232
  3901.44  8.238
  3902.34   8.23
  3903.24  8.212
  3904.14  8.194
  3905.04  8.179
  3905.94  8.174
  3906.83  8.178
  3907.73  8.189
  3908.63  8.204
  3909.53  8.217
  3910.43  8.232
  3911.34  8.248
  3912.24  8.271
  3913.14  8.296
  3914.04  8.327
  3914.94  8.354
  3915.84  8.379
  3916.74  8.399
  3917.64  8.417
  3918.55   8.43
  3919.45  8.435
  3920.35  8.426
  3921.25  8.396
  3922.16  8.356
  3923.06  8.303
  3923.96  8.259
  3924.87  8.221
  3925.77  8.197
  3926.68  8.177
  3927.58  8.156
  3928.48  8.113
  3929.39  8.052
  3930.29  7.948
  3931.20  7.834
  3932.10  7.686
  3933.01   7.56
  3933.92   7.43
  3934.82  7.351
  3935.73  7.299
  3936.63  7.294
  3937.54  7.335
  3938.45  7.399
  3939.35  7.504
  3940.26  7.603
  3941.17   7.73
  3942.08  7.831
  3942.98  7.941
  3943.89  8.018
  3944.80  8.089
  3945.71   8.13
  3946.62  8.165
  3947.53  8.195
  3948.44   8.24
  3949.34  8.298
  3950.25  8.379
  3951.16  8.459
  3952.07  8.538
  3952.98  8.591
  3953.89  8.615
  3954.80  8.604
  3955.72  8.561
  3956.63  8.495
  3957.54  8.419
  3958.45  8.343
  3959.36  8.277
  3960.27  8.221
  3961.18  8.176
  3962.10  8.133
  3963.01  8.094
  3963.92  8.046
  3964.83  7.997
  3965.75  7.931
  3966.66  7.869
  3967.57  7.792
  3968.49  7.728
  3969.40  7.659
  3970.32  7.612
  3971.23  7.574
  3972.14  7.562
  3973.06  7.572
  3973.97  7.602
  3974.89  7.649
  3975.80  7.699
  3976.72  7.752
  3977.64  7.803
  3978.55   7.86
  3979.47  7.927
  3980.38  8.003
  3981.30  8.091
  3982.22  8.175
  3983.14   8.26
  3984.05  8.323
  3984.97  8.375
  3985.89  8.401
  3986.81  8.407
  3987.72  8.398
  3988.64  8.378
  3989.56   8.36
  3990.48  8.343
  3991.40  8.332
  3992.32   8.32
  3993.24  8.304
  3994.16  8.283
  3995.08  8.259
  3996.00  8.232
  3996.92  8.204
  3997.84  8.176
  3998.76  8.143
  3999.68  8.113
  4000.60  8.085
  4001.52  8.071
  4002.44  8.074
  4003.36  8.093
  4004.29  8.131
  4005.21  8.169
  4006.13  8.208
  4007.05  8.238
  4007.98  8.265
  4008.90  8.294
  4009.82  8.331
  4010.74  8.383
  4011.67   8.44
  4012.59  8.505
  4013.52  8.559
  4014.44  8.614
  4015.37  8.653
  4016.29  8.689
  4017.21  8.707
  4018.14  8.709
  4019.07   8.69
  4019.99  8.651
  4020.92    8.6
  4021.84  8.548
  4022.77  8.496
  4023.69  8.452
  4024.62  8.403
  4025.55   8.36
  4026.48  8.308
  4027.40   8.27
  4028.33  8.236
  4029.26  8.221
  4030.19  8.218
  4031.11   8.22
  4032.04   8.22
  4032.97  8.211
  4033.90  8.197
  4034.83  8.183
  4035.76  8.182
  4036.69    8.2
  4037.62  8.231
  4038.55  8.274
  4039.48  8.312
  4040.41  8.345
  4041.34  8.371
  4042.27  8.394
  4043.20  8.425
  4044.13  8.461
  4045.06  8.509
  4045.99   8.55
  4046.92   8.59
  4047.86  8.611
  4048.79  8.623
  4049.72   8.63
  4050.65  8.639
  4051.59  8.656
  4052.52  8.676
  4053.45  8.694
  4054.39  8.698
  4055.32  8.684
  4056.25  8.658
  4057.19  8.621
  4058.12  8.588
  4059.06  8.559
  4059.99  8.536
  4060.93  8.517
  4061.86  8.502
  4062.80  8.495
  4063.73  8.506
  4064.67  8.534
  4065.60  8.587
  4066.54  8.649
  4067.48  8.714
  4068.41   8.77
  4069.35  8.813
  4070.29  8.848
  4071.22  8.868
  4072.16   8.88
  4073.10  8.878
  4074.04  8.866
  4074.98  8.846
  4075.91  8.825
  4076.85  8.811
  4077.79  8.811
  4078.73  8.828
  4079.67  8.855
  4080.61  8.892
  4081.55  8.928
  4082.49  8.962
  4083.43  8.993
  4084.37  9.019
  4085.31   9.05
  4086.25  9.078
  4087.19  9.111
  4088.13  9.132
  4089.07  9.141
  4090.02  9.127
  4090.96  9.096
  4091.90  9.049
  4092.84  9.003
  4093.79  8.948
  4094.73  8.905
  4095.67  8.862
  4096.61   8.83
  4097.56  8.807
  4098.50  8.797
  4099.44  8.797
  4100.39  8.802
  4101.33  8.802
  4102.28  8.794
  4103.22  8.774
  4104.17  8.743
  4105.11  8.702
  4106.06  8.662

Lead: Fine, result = 0.12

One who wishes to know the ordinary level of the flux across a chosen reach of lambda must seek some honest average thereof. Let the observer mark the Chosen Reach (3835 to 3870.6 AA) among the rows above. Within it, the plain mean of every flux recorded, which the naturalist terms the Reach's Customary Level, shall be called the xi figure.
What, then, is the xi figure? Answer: 8.3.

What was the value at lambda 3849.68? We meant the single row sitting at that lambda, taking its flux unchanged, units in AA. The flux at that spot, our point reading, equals 8.226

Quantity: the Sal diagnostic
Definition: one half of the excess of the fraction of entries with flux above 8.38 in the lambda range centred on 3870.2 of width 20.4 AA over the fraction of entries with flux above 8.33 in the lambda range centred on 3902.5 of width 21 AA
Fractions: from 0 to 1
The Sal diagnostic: 0.5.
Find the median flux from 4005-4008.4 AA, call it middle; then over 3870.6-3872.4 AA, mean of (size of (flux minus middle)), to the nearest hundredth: 0.58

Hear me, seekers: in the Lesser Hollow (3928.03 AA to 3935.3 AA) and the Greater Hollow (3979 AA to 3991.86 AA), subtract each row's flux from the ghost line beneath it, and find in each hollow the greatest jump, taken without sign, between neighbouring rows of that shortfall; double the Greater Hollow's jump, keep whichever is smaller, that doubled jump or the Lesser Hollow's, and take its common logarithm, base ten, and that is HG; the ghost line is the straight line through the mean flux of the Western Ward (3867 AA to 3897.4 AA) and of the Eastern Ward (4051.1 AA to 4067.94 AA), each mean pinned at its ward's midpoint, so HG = -0.83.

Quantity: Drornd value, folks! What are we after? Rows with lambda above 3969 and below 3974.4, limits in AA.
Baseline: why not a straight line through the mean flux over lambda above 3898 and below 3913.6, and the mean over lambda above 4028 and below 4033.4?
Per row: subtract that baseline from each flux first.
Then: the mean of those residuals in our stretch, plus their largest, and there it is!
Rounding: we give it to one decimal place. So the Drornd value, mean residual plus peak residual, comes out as -1.2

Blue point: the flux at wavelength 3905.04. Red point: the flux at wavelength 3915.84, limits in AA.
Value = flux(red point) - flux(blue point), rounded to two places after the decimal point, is 0.20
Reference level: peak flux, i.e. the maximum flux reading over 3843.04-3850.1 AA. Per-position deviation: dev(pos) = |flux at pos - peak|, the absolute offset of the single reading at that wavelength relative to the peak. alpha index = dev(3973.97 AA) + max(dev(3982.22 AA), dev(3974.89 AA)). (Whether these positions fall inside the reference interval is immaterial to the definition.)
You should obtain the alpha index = 1.2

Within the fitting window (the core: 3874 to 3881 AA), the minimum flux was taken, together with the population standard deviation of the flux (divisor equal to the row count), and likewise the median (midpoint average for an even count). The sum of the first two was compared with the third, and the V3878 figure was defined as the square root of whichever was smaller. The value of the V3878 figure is 2.90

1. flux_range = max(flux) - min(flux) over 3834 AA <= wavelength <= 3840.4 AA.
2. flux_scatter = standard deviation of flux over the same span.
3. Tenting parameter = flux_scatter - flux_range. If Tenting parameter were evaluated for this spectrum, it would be -0.02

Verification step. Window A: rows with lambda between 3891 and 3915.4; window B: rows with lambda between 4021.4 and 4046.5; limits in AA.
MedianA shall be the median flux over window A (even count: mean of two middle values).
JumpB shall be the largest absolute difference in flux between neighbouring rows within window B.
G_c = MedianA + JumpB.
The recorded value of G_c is 8.25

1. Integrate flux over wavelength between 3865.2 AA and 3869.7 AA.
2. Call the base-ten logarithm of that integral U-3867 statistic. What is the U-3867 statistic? 1.60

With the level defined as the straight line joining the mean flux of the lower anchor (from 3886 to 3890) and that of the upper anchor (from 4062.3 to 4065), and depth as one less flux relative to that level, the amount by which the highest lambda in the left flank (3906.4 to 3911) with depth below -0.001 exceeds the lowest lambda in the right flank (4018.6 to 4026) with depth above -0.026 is -110.5 AA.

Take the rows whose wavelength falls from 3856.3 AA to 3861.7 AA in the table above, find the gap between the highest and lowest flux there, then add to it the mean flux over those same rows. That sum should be 8.58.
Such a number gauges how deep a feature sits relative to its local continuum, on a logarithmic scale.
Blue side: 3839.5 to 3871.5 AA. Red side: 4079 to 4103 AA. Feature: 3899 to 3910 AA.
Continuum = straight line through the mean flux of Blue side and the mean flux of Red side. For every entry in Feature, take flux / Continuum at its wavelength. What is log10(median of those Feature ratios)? -0.0171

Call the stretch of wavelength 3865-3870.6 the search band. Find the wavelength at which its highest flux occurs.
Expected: 3869.23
